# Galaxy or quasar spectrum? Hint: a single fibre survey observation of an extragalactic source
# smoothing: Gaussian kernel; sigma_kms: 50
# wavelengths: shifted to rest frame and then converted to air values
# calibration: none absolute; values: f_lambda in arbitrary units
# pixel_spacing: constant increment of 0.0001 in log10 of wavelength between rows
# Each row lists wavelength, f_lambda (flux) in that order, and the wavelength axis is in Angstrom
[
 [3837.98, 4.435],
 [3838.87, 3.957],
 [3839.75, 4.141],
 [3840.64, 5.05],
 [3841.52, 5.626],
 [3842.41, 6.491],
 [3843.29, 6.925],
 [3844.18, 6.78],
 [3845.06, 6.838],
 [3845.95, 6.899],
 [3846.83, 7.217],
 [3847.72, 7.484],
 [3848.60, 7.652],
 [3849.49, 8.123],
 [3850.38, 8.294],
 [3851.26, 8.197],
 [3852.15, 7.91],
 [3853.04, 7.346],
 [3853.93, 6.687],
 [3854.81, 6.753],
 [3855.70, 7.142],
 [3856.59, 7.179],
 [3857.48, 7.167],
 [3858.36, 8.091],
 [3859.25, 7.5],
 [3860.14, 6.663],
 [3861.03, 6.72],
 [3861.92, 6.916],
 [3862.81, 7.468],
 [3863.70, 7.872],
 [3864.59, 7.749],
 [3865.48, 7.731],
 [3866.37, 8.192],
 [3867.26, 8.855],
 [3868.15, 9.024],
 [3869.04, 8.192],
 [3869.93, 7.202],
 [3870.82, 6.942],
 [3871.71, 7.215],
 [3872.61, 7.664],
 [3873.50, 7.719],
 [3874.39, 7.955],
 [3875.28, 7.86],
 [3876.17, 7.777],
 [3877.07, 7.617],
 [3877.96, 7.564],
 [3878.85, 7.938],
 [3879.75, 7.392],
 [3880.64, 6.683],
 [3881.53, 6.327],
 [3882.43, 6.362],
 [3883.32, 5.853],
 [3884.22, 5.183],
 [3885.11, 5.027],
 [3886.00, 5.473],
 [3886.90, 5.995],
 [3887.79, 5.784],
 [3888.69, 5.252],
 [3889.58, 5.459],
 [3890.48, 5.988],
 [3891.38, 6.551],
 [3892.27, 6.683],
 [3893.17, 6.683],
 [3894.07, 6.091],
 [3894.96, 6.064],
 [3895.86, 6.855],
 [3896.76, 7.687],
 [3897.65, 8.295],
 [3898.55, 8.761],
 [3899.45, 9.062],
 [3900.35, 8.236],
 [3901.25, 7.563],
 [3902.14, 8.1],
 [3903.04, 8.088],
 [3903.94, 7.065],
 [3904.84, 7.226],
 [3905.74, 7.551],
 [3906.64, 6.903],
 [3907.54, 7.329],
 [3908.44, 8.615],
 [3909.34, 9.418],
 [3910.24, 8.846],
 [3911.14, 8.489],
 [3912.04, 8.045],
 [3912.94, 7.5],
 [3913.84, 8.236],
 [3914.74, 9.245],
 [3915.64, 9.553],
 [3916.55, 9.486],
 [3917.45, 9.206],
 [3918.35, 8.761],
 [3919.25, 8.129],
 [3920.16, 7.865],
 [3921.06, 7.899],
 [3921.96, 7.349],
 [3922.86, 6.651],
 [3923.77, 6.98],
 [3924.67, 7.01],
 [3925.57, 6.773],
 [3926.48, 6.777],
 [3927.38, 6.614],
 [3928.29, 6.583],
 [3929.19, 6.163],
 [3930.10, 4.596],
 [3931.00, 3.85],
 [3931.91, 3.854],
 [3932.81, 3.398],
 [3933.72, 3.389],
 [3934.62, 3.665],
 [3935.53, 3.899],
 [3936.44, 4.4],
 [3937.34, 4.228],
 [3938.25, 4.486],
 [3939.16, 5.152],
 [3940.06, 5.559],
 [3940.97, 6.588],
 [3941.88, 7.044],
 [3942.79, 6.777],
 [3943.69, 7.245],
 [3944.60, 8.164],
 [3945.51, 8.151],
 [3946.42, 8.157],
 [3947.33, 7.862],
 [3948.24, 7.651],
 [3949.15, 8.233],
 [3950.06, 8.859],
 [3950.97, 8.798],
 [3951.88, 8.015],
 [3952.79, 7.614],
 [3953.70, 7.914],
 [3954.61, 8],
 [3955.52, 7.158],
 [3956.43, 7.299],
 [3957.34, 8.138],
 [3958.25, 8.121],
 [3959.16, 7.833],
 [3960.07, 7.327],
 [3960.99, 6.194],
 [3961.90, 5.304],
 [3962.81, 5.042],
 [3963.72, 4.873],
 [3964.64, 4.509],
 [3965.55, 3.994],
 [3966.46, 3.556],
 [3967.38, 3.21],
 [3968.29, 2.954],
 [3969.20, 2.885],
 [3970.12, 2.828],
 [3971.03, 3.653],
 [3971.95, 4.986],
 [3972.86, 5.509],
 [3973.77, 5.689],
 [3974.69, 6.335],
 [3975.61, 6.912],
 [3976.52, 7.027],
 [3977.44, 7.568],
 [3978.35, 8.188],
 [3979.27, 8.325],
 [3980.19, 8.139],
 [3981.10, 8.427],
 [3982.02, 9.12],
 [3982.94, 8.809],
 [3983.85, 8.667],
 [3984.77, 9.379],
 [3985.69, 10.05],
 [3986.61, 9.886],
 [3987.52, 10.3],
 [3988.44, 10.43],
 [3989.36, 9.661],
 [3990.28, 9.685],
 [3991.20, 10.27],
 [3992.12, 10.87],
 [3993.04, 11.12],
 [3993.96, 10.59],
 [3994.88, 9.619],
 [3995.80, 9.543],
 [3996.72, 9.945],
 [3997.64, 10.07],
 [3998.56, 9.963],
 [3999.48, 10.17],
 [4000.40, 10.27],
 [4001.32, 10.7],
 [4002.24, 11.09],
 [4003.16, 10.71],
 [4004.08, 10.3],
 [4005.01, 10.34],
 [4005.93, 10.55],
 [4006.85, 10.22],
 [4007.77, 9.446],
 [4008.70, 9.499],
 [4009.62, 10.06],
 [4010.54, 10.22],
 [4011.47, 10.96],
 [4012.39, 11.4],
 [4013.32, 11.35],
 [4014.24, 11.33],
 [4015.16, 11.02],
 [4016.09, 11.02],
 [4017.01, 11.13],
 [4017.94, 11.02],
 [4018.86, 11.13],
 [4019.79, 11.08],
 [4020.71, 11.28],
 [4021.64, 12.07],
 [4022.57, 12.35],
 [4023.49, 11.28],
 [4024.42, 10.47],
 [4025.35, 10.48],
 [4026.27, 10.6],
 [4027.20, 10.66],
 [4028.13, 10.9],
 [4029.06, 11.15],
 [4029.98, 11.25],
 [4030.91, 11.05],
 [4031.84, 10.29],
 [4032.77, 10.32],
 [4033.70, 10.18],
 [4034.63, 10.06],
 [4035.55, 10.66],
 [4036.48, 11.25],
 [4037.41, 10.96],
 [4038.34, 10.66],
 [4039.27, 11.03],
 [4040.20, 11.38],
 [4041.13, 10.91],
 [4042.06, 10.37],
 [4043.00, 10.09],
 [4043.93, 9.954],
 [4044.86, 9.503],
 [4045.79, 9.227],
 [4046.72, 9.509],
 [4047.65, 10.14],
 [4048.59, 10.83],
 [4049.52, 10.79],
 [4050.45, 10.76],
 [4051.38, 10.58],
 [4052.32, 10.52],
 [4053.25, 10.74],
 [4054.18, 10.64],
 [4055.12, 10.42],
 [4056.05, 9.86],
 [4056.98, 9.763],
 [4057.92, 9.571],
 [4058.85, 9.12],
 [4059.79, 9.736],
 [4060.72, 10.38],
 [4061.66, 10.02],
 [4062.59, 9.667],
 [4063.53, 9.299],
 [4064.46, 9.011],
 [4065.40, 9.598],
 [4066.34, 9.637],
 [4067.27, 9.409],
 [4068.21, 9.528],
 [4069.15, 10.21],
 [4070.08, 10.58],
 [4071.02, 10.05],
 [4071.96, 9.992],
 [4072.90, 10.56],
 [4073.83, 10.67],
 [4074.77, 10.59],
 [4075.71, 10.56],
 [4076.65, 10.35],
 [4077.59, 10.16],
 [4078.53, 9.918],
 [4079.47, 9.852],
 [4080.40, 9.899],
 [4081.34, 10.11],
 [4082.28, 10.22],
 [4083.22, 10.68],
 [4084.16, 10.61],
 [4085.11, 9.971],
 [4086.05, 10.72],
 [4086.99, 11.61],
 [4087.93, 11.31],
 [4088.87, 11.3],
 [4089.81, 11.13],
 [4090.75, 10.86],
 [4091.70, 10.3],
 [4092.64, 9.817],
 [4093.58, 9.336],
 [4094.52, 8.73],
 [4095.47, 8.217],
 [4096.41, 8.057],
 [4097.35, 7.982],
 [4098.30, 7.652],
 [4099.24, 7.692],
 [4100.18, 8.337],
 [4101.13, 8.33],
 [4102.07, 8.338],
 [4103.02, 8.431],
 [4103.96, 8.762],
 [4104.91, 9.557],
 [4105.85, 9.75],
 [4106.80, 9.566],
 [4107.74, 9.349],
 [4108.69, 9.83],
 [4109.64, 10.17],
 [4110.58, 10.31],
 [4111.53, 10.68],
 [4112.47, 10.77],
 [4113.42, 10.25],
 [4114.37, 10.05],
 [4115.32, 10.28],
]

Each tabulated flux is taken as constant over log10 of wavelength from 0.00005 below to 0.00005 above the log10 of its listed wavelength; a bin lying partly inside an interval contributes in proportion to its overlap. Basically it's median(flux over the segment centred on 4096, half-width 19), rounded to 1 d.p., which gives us 9.9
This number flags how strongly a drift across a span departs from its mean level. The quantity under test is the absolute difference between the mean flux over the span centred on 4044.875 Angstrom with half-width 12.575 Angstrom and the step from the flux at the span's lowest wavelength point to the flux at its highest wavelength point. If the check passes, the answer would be 11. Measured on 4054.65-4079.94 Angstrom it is 11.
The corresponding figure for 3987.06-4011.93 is 10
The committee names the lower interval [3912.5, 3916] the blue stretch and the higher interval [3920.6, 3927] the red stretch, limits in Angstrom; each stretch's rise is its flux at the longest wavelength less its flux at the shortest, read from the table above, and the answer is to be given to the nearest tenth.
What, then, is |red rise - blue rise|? 3.2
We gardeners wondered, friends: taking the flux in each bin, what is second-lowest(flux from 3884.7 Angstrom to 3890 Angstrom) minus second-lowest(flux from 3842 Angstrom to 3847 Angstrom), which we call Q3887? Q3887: -1.5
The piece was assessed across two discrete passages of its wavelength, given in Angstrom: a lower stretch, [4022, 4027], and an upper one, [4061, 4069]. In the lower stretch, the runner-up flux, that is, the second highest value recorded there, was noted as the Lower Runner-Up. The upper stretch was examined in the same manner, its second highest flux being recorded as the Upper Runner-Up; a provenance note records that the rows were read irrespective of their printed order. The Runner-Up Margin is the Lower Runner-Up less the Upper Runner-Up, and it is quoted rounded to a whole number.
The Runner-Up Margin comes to 2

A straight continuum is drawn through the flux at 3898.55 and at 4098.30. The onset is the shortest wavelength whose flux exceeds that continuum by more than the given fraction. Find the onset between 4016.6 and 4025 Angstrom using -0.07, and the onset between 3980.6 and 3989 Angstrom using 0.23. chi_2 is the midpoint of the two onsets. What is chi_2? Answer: 4002.3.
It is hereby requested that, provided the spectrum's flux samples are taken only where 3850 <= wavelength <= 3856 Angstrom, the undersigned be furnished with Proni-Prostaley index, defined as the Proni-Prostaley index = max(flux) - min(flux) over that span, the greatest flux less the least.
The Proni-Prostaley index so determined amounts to 1.61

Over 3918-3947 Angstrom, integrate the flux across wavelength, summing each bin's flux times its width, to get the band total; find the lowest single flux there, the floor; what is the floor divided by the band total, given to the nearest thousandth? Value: 0.019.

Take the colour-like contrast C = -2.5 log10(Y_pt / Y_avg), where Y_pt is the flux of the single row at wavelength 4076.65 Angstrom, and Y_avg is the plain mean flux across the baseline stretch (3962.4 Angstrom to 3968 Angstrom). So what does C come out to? -1.0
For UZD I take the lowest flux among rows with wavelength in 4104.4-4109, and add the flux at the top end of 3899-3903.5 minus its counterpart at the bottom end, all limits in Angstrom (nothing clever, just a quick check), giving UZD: 8.4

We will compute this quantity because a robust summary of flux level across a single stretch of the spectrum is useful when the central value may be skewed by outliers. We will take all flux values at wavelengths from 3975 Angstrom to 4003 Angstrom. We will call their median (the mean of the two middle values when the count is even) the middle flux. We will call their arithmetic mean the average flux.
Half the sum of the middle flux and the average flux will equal 9.6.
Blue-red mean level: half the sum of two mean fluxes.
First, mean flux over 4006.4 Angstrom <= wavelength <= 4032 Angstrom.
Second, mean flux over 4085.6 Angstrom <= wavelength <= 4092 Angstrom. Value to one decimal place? 11.0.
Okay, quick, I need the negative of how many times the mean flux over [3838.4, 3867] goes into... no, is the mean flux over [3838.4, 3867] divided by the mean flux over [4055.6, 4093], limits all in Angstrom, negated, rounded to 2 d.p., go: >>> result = -0.69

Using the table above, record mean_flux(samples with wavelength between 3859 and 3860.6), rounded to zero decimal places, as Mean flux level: 7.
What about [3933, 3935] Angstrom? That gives 4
